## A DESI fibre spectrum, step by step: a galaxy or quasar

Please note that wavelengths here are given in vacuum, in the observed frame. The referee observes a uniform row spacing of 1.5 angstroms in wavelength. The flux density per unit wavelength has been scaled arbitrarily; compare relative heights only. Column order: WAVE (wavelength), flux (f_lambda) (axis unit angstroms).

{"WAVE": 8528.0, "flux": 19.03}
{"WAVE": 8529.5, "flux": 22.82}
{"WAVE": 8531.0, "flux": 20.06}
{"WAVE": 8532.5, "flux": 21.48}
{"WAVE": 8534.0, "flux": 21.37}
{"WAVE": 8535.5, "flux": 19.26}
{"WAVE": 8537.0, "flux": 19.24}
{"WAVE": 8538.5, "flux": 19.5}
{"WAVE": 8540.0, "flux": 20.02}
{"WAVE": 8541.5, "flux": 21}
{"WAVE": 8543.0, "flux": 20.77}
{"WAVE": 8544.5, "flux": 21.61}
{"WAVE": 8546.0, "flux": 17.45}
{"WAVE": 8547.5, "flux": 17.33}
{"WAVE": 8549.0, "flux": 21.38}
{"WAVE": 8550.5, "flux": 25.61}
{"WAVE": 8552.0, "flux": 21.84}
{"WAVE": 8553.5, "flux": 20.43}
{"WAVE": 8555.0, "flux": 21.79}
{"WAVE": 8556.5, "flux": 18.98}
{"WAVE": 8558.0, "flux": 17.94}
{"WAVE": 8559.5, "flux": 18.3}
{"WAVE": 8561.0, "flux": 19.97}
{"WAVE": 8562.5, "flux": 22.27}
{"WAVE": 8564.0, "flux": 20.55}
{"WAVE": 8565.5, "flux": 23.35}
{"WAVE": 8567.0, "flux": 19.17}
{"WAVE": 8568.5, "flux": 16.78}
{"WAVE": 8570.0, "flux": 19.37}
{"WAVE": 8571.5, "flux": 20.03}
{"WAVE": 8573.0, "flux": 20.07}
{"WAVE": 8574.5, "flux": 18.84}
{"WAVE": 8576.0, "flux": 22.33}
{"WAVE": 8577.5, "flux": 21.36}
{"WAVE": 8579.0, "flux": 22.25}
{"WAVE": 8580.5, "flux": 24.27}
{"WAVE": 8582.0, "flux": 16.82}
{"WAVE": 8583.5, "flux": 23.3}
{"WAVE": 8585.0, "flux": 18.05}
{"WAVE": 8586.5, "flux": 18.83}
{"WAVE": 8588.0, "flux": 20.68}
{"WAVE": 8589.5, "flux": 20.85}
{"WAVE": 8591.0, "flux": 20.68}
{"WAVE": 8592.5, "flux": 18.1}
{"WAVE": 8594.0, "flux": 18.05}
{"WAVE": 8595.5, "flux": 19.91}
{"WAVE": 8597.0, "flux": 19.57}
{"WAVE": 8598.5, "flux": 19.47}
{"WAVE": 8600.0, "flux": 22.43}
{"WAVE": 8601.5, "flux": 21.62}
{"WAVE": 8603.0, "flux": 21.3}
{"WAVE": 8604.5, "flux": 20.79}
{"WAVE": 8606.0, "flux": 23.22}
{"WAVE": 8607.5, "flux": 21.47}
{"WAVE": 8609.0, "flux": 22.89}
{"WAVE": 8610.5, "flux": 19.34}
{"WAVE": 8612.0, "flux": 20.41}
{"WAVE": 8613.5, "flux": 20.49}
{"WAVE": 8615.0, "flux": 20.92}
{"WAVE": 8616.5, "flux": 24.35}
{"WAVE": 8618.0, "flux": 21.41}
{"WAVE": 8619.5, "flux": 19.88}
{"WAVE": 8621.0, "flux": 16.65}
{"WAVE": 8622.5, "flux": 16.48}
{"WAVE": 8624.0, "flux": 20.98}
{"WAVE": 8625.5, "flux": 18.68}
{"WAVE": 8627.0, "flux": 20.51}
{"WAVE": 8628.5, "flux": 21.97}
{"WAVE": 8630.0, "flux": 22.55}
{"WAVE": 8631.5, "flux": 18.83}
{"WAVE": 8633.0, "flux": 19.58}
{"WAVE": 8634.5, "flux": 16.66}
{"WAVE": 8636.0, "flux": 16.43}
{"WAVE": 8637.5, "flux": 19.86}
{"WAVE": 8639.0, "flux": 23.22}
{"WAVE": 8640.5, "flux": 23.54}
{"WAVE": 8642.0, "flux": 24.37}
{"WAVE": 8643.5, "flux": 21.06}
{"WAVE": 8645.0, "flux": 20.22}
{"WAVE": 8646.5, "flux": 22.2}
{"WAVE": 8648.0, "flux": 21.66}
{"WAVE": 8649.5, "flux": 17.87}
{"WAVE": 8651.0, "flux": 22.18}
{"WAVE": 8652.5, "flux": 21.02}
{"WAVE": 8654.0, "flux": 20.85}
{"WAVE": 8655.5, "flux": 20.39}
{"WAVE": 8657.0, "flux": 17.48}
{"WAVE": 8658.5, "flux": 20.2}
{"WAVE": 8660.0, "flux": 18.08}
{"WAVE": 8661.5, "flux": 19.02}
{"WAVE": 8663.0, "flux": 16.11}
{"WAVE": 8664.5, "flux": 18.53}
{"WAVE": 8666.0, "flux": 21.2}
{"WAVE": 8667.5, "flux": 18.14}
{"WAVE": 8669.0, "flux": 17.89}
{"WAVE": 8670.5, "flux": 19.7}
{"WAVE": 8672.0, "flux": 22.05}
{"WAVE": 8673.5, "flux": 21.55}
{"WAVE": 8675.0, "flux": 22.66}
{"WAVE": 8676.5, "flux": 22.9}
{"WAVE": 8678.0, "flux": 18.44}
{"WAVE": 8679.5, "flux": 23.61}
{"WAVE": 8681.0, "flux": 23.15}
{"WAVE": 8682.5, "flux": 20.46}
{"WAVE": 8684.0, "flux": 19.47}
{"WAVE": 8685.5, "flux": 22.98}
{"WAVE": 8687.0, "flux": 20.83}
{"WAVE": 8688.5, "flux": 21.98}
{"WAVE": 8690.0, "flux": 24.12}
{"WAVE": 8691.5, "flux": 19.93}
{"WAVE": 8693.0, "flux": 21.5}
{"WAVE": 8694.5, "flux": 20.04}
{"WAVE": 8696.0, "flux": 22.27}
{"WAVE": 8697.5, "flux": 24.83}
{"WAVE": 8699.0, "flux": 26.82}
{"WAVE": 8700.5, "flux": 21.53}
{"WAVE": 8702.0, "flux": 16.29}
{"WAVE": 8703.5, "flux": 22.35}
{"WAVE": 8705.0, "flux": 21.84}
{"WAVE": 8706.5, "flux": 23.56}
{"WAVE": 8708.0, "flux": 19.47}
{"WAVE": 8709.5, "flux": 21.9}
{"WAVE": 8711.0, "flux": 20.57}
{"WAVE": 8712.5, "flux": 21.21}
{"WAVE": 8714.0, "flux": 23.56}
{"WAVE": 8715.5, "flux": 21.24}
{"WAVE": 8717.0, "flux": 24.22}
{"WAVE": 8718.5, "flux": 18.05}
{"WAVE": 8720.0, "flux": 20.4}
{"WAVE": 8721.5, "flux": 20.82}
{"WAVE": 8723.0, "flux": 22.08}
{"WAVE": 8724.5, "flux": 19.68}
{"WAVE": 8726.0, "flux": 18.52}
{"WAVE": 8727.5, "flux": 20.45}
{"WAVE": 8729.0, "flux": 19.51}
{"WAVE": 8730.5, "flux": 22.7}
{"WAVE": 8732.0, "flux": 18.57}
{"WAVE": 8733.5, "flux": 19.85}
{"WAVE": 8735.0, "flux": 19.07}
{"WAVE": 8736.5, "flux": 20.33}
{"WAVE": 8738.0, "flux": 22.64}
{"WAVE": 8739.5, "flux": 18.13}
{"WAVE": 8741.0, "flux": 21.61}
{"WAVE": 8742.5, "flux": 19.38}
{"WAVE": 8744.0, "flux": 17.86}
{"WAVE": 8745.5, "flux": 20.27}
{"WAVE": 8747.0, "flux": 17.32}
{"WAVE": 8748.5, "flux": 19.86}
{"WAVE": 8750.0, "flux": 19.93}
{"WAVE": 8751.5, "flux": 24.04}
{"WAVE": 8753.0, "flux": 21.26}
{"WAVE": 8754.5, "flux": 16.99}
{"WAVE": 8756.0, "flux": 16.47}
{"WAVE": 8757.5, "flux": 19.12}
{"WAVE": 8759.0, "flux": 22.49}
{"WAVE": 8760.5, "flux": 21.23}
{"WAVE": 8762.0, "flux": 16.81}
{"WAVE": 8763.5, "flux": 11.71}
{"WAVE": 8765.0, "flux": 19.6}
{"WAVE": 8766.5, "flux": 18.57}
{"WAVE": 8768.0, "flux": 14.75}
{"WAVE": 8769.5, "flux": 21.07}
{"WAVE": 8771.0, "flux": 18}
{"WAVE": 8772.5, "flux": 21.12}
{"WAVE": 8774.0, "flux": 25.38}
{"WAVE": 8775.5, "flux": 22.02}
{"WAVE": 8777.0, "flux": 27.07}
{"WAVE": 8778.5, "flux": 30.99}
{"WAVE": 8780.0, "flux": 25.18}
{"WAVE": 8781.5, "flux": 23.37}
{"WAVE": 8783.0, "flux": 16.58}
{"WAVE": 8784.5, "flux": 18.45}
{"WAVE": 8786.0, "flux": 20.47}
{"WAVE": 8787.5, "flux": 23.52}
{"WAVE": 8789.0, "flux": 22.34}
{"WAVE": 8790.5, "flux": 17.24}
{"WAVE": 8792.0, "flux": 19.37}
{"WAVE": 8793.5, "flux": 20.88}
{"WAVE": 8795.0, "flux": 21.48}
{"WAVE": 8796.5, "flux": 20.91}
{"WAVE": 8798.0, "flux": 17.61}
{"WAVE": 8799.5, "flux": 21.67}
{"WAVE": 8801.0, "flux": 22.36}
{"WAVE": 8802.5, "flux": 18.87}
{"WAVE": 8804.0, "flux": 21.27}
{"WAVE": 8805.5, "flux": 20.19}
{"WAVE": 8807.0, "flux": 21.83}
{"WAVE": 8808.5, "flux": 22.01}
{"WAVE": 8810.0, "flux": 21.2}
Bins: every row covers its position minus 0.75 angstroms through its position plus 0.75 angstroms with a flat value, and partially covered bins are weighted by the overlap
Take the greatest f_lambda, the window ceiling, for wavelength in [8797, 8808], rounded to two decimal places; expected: 22.36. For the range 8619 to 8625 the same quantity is 20.98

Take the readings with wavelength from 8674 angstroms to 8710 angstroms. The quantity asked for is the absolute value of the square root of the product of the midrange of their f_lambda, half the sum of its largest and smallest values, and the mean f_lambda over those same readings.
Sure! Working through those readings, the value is 21.67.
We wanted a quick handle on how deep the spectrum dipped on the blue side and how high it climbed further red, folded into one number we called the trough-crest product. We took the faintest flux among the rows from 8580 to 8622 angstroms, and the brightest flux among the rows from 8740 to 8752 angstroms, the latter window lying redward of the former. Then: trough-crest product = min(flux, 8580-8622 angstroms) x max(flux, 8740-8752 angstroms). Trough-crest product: 400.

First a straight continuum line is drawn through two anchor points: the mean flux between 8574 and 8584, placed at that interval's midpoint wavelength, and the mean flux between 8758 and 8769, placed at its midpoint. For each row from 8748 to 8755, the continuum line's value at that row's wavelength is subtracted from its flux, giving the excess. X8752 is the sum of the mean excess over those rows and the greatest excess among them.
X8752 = 8.2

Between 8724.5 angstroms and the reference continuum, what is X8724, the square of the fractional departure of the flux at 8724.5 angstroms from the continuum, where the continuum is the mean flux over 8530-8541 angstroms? 0.001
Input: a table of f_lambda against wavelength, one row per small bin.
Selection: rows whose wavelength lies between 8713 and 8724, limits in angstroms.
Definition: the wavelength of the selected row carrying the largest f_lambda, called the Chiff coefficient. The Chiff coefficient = 8717.0 angstroms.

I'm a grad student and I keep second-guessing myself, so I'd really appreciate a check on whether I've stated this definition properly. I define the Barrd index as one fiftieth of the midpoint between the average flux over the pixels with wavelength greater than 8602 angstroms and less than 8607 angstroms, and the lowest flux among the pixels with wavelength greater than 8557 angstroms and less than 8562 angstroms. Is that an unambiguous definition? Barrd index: 0.397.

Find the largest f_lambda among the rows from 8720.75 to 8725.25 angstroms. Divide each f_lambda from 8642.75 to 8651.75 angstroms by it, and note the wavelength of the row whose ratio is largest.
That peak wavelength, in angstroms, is 8646.5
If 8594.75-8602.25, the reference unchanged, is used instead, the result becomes 8600.0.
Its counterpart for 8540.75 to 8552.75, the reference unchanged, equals 8550.5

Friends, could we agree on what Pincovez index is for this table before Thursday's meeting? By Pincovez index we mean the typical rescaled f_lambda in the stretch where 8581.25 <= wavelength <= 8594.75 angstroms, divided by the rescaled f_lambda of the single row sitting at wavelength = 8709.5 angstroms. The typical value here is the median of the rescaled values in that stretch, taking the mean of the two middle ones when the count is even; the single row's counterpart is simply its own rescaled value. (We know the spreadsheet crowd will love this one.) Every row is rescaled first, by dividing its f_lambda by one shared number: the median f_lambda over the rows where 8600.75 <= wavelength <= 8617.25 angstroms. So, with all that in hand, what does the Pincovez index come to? 0.860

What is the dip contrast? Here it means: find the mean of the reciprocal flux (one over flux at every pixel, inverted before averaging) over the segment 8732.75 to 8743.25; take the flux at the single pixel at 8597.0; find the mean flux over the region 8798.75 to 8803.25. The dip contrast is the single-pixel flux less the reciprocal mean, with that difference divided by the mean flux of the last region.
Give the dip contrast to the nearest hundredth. 0.93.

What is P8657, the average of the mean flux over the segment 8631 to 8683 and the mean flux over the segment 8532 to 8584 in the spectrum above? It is 20.4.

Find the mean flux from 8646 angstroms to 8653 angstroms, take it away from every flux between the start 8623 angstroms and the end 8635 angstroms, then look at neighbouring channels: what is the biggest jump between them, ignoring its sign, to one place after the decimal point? 3.7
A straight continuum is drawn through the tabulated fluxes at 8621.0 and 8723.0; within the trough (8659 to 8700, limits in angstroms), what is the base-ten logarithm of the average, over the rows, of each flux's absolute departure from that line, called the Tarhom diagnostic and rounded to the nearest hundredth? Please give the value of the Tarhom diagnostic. 0.29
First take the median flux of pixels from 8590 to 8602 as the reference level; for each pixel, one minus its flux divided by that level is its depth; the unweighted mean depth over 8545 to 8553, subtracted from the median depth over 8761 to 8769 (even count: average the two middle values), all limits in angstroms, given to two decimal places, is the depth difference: 0.20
